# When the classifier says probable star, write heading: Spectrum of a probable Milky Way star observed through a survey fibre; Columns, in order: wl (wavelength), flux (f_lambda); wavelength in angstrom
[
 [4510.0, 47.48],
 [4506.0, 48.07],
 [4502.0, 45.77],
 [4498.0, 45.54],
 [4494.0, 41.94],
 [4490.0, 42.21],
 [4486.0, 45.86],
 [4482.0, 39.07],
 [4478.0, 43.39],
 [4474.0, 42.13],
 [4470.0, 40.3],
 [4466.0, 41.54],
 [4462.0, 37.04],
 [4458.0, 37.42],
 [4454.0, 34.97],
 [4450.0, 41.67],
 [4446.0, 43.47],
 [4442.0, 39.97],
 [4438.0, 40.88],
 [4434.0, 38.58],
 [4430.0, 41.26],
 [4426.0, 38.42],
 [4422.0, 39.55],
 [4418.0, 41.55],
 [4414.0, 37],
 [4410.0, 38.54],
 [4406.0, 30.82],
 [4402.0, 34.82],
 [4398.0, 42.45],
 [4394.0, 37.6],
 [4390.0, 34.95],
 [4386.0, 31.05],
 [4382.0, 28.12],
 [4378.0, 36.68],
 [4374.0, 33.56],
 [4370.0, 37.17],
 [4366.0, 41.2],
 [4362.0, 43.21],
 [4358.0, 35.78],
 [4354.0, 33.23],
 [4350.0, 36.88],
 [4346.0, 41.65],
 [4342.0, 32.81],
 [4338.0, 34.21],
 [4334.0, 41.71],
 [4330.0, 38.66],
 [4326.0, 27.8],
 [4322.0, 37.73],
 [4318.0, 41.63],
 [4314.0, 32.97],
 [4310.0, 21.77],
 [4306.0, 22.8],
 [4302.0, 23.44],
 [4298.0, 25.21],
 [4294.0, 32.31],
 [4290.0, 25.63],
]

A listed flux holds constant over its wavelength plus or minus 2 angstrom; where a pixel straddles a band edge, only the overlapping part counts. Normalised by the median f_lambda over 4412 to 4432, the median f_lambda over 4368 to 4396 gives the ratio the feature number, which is 0.88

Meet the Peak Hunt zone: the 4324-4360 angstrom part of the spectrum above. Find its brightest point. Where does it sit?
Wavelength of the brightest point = 4334.0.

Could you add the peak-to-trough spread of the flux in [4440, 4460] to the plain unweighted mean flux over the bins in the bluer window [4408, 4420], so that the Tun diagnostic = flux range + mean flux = 48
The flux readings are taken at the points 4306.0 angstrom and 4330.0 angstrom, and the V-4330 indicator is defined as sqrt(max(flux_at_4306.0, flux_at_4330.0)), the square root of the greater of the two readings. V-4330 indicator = 6.2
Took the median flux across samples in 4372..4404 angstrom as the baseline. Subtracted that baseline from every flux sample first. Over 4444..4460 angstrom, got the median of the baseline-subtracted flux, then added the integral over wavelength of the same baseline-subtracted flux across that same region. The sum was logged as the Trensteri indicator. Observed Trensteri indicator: 77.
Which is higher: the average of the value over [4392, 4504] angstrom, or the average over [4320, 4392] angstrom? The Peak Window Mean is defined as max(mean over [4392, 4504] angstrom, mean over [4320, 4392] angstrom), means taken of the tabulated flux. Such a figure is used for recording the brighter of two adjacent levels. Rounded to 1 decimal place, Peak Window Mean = 40.1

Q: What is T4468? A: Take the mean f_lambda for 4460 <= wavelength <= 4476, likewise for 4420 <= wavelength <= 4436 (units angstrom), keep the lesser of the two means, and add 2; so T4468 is 41.5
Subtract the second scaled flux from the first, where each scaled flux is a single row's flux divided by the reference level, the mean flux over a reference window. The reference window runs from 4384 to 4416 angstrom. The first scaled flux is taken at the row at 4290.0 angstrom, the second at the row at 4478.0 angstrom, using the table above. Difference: -0.49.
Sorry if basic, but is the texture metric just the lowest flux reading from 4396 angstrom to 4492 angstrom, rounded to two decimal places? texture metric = 30.82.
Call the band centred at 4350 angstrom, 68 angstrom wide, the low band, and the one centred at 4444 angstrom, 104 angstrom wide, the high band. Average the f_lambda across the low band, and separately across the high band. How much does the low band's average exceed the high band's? -3.1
